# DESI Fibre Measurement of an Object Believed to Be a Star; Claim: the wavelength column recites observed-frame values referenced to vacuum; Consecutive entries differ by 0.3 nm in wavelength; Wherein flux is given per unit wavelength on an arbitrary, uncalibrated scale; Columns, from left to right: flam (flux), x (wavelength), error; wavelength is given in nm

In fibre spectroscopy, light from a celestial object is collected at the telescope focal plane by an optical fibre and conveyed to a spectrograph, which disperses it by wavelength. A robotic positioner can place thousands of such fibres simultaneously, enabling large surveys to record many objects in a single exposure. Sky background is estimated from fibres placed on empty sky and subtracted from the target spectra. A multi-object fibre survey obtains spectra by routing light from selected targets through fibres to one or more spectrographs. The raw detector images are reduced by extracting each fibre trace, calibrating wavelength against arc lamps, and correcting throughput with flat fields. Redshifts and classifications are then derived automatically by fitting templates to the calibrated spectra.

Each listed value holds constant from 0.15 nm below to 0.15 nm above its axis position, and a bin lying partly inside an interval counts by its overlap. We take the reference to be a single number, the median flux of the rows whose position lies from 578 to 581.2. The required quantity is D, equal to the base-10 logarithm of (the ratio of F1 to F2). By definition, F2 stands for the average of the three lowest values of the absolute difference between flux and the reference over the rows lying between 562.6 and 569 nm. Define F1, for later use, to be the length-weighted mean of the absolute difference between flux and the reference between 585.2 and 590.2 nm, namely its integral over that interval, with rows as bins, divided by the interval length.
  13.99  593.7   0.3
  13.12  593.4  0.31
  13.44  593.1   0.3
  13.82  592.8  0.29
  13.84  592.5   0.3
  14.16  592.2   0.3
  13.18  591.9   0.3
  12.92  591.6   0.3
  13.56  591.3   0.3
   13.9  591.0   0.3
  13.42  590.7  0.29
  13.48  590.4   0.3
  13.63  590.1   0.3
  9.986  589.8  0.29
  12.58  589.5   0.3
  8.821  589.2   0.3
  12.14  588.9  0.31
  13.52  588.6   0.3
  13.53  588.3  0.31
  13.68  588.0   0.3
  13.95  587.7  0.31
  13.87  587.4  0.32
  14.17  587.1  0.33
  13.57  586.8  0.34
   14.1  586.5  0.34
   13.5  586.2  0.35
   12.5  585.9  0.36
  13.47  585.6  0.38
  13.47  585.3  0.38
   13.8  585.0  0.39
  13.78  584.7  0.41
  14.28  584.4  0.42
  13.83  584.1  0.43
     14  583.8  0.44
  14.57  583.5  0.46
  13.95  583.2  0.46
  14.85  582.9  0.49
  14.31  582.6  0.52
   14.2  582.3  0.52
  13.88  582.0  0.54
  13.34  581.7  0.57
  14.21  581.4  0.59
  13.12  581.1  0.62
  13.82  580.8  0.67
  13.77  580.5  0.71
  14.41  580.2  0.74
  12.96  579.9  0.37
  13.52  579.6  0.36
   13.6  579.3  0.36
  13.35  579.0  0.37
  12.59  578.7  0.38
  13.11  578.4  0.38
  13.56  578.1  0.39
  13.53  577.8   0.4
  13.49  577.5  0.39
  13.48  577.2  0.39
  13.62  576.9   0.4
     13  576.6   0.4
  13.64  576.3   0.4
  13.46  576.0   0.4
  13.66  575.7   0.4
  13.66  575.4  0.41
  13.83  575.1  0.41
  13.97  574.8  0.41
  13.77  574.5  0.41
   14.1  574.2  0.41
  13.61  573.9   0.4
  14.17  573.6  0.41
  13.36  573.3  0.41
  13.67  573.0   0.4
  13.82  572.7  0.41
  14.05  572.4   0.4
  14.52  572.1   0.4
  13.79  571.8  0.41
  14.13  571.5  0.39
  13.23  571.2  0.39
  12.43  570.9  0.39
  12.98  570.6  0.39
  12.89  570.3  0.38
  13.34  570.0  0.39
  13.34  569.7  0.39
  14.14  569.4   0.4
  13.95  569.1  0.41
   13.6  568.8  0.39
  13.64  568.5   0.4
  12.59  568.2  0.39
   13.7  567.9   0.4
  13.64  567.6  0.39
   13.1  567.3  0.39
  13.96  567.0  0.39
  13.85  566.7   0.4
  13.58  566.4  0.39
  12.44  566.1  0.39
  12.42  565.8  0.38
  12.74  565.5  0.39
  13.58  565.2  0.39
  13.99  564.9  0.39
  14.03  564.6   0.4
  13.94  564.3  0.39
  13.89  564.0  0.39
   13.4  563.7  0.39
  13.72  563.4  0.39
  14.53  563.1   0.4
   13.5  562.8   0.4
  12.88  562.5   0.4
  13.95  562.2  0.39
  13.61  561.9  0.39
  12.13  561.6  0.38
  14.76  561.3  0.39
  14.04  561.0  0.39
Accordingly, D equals 1.26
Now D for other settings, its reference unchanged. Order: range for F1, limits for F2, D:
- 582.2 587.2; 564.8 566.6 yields 0.42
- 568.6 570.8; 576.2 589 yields 2.07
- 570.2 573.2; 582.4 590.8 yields 1.73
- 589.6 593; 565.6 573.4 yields 0.83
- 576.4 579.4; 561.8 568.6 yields 0.70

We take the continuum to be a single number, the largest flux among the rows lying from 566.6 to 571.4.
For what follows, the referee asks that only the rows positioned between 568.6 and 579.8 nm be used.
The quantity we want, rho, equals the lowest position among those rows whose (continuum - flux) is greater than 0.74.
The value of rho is 569.7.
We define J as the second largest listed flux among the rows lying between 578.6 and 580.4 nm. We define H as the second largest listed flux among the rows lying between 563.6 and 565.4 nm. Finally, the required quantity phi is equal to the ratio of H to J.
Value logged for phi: 1.03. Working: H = 13.99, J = 13.6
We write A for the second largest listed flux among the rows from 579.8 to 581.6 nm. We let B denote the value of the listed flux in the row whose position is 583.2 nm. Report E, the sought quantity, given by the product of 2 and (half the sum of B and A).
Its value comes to 28.2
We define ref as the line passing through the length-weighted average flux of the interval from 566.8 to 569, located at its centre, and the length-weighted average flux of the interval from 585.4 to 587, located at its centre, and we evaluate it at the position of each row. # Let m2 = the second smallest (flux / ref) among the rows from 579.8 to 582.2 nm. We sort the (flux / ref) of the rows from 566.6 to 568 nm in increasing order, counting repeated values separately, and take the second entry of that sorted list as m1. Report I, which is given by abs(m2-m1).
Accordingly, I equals 0.04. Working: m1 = 1.01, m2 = 0.97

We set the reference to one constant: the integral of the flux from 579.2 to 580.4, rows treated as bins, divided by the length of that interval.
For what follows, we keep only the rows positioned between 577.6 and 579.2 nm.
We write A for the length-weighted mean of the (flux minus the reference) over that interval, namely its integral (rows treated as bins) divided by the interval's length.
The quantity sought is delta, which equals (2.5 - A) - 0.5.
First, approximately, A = -0.38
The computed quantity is 2.4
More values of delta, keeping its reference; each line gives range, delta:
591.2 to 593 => 2.1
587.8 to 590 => 3.5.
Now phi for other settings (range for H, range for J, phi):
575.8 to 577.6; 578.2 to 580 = 1.01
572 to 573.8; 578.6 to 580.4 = 1.04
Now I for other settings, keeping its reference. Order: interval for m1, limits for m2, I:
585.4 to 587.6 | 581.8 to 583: 0.05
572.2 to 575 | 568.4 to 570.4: 0.02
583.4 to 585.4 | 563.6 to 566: 0.08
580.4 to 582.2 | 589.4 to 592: 0.06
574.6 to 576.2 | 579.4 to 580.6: 0.01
